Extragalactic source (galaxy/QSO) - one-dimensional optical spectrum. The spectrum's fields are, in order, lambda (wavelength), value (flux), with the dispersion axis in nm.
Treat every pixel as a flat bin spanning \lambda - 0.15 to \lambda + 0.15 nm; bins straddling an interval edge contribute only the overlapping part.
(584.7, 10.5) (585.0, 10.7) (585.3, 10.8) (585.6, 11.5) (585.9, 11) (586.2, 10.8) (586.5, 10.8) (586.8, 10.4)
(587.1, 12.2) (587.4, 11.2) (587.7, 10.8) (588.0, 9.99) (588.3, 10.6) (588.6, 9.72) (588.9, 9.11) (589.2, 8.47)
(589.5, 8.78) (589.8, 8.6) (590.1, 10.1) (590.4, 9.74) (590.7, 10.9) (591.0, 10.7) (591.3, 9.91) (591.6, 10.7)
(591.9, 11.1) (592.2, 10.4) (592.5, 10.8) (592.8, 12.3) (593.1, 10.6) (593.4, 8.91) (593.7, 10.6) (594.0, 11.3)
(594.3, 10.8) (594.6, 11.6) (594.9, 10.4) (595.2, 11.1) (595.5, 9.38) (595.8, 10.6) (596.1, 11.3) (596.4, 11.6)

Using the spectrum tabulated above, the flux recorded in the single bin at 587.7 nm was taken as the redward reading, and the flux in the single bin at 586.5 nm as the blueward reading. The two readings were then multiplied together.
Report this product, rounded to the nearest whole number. 117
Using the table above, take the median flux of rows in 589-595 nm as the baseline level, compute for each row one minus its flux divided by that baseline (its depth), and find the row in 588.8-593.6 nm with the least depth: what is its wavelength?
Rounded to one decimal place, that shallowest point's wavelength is 592.8 nm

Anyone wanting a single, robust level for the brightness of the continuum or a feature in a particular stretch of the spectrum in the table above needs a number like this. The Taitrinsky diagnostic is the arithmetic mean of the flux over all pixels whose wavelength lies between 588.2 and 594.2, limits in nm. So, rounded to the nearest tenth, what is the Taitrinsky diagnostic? 10.2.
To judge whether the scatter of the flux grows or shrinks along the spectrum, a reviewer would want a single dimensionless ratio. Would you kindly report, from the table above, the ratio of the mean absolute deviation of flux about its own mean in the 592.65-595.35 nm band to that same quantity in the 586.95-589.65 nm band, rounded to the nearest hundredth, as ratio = 0.66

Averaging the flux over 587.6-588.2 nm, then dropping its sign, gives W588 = 10.4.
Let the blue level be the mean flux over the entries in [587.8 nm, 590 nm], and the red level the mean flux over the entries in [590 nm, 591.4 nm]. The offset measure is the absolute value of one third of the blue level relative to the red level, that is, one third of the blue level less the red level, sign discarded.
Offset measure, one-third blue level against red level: 7.2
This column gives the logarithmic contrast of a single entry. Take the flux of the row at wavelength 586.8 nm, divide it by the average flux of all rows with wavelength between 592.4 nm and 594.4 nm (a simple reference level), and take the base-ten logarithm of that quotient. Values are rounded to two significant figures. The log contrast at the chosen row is -0.015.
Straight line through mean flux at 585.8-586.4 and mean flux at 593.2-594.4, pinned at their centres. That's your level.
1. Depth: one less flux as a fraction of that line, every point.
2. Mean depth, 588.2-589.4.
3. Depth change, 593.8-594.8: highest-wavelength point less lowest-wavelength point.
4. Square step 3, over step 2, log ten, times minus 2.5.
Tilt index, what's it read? 5.1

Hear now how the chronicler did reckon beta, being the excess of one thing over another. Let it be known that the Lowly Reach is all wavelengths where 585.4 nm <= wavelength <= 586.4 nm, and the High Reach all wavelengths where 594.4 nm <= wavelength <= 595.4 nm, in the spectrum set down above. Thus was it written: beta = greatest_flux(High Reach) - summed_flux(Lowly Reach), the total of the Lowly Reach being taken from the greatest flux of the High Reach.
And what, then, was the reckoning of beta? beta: -22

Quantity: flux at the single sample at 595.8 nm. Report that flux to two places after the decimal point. 10.60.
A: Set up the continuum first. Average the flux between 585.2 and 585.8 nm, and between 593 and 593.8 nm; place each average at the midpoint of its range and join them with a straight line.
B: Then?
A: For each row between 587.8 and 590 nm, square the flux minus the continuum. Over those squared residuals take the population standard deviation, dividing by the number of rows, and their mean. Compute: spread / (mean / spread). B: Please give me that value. 1.2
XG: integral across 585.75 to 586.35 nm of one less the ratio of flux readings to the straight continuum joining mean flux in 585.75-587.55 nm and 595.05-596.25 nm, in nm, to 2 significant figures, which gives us 0.011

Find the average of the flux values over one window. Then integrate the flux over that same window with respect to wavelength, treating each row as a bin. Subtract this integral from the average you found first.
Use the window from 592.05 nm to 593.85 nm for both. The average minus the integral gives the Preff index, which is -8.48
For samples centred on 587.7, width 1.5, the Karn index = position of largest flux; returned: 587.1 nm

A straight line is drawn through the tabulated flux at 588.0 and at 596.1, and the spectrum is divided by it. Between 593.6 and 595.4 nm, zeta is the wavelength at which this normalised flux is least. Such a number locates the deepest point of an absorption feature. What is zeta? 594.9 nm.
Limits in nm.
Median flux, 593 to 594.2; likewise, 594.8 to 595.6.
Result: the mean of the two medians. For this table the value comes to 10.50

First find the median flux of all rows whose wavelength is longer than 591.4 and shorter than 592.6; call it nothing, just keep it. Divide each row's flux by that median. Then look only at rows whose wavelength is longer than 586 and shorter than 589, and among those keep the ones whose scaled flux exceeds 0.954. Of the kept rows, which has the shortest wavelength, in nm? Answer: 586.2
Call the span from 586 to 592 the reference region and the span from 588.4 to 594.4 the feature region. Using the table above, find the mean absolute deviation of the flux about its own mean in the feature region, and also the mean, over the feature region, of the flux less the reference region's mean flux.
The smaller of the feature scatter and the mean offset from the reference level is -0.1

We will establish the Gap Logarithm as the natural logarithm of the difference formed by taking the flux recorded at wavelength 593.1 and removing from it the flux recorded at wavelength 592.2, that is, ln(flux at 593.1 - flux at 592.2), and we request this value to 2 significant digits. -1.6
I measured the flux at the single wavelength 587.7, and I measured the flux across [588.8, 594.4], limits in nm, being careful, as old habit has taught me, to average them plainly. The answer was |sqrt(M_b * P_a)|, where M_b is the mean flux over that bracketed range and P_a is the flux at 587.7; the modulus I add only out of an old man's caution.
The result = 10.50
